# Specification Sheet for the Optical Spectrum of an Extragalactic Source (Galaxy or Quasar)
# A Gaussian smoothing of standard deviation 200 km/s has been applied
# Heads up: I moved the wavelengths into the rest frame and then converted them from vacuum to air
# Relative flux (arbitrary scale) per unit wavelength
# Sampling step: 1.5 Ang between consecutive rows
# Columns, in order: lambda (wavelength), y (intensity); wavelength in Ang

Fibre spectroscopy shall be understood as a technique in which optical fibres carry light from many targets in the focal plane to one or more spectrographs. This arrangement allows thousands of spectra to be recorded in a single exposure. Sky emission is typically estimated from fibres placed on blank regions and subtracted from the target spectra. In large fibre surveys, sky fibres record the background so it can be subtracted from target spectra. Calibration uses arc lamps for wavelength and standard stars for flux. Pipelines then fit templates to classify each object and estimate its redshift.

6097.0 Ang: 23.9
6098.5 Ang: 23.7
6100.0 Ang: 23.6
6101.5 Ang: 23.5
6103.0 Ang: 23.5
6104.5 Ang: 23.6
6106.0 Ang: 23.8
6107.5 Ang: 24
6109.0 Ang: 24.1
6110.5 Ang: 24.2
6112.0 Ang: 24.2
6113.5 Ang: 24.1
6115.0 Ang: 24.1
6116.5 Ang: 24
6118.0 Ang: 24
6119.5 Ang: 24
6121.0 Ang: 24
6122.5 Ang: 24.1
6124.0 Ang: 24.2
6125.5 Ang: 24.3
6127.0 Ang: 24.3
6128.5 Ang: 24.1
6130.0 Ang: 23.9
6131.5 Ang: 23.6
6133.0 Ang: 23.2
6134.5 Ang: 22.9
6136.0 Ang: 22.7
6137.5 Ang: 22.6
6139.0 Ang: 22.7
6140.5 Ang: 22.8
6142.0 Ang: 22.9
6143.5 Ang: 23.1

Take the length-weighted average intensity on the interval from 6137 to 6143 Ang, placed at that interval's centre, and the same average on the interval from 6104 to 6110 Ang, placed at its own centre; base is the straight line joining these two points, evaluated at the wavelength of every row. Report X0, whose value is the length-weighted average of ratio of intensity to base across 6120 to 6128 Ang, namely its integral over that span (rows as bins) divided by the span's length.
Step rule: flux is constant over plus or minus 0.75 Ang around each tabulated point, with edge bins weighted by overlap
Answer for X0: 1.04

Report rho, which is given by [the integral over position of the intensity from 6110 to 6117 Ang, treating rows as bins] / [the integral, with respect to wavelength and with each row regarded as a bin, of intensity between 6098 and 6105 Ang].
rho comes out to 1.02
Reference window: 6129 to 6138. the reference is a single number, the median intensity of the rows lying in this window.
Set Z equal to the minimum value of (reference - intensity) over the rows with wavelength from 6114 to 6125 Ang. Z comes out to -1.15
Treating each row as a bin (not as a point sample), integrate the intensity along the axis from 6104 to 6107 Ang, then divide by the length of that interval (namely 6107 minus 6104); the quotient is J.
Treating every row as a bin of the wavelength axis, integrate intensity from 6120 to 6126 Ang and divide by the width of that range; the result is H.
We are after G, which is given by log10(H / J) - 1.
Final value -0.99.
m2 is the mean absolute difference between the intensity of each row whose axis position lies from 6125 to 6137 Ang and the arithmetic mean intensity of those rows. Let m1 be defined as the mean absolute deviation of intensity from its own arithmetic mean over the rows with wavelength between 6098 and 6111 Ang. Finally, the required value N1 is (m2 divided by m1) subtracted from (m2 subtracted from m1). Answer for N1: -3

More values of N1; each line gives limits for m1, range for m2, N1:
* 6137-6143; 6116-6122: 0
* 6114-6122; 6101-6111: -8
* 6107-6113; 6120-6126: -1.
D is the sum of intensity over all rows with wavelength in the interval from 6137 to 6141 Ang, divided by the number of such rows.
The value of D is 22.7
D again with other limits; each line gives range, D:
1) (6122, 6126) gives 24.2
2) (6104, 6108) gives 23.8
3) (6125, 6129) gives 24.2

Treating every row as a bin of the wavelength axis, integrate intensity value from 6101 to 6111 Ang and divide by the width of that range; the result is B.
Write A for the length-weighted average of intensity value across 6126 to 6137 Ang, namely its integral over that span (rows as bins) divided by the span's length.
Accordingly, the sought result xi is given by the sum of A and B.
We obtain 47.3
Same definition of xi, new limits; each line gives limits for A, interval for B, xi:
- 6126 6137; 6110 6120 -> 47.6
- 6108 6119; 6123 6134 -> 48.0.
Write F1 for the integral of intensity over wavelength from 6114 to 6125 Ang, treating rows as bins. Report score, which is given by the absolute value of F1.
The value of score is 265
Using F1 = 265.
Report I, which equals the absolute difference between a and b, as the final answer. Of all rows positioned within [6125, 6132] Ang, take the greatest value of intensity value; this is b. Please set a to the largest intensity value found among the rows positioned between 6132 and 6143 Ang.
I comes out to 1.10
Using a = 23.2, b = 24.3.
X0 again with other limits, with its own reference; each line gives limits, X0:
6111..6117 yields 1.02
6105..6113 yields 1.01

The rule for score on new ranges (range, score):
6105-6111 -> 144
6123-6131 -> 193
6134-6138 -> 91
